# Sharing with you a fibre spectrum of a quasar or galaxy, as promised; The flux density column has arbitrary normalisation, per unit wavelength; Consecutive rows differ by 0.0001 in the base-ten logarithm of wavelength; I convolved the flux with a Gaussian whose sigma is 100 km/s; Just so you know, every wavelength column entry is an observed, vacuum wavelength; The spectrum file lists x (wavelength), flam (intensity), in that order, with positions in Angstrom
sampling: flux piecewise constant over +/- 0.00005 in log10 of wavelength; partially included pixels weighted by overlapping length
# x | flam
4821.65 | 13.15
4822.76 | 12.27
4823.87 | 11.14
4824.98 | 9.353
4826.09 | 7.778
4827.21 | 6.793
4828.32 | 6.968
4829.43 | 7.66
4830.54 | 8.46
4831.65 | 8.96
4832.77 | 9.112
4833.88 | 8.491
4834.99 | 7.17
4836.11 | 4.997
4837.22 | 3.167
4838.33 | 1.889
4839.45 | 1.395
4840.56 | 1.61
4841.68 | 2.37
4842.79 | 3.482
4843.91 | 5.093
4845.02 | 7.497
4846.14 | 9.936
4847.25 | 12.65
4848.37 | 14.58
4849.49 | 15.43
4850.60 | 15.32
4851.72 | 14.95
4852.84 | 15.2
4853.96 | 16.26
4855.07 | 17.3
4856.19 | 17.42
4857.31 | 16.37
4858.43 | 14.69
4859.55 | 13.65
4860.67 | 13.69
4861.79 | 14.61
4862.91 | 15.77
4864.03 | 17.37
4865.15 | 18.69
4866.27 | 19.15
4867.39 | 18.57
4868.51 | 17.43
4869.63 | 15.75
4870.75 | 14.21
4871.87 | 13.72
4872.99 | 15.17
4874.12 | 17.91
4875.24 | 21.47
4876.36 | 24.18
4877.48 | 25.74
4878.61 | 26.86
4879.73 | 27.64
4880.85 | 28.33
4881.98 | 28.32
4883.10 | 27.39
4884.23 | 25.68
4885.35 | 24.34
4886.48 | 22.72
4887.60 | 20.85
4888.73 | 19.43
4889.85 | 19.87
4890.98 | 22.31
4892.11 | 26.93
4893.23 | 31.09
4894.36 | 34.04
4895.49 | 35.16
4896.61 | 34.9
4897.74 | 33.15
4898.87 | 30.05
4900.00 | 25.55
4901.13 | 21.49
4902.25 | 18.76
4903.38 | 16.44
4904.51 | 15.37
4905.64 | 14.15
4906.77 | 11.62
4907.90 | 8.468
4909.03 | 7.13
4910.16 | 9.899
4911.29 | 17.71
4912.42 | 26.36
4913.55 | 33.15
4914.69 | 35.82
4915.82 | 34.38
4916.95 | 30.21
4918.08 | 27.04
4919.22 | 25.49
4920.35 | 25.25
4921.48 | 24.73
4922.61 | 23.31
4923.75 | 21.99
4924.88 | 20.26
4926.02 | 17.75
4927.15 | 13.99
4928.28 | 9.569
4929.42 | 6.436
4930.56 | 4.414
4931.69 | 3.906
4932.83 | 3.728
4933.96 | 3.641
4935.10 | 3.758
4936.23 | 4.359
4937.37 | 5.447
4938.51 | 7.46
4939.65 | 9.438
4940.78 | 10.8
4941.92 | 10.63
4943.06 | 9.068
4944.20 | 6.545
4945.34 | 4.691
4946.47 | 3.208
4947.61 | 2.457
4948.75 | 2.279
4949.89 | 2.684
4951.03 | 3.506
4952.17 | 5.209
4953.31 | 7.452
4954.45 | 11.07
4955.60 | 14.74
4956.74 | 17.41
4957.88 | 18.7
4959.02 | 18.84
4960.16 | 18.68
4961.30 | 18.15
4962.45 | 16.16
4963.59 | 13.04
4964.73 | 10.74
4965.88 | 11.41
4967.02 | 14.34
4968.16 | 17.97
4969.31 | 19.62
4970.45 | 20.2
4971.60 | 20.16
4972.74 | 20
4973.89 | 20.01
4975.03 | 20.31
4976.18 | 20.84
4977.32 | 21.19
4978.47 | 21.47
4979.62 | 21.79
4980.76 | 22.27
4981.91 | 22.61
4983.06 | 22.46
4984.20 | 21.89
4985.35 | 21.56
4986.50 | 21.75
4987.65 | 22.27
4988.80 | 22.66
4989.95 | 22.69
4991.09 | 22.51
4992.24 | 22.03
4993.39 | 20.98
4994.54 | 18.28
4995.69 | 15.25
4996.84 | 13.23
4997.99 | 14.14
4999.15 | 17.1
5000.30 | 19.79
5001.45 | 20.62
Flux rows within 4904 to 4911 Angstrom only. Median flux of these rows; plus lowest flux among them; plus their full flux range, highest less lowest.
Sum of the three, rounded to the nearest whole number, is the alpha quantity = 26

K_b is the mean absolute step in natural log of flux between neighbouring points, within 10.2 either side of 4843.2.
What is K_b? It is 0.25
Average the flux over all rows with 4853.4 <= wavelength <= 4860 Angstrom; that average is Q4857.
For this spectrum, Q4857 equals 16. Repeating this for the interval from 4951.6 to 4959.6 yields 13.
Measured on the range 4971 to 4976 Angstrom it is 20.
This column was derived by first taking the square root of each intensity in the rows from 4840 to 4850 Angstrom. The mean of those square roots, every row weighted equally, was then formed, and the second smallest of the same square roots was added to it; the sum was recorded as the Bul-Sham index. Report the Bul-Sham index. 4.2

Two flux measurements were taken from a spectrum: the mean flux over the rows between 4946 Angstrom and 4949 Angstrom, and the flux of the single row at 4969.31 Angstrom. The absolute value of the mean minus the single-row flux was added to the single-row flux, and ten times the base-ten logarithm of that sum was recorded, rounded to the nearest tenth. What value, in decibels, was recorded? 15.6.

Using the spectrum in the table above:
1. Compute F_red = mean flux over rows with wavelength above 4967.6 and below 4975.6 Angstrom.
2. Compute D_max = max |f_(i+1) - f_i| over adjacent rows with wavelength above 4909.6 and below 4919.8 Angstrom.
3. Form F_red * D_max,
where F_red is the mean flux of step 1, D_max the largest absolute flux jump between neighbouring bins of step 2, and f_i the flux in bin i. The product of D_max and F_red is 171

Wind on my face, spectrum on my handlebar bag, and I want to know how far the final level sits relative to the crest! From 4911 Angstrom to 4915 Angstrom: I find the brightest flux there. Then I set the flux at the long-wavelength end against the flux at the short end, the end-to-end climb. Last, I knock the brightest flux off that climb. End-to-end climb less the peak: -18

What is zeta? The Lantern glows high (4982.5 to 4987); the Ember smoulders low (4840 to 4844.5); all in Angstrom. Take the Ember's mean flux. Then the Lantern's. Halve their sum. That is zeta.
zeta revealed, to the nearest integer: 13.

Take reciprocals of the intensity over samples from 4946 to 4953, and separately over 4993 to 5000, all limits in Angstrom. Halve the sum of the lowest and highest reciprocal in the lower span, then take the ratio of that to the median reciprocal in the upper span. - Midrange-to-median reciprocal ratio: 5.1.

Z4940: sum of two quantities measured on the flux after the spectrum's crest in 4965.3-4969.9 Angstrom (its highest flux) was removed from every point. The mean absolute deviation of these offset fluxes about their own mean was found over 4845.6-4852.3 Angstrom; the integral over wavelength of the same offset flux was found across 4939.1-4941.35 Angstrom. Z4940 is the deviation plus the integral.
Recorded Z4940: -20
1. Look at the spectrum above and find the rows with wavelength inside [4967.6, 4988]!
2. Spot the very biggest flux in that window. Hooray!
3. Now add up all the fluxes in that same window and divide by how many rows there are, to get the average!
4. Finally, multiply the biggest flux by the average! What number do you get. 475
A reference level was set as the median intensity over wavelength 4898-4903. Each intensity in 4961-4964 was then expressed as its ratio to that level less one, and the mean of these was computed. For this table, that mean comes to -0.3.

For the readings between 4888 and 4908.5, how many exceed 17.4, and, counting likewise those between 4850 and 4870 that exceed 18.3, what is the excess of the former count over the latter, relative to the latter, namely 3.3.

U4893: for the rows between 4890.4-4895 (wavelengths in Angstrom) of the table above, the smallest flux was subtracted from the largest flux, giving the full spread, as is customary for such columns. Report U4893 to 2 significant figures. 12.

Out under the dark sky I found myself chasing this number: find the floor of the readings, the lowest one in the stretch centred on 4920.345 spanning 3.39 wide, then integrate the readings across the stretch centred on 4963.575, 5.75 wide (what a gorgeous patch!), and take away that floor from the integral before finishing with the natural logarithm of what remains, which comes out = 4.0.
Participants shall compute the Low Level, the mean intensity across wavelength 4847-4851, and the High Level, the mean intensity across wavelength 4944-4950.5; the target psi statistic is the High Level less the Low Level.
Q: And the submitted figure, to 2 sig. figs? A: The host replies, -11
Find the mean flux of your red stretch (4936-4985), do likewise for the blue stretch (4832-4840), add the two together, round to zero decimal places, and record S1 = 19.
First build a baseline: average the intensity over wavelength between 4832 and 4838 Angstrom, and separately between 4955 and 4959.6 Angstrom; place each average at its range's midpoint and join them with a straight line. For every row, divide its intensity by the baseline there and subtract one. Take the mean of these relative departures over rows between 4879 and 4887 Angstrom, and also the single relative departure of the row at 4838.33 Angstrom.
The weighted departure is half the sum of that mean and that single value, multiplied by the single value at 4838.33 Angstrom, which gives -0.26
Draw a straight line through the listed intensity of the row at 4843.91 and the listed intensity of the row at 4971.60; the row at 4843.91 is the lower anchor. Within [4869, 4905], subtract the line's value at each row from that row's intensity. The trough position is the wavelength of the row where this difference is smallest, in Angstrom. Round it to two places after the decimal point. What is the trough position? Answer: 4904.51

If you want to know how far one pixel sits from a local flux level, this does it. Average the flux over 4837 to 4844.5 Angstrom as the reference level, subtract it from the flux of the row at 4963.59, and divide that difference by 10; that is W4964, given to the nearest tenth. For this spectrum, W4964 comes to 1.0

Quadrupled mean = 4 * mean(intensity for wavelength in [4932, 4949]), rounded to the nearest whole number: 23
